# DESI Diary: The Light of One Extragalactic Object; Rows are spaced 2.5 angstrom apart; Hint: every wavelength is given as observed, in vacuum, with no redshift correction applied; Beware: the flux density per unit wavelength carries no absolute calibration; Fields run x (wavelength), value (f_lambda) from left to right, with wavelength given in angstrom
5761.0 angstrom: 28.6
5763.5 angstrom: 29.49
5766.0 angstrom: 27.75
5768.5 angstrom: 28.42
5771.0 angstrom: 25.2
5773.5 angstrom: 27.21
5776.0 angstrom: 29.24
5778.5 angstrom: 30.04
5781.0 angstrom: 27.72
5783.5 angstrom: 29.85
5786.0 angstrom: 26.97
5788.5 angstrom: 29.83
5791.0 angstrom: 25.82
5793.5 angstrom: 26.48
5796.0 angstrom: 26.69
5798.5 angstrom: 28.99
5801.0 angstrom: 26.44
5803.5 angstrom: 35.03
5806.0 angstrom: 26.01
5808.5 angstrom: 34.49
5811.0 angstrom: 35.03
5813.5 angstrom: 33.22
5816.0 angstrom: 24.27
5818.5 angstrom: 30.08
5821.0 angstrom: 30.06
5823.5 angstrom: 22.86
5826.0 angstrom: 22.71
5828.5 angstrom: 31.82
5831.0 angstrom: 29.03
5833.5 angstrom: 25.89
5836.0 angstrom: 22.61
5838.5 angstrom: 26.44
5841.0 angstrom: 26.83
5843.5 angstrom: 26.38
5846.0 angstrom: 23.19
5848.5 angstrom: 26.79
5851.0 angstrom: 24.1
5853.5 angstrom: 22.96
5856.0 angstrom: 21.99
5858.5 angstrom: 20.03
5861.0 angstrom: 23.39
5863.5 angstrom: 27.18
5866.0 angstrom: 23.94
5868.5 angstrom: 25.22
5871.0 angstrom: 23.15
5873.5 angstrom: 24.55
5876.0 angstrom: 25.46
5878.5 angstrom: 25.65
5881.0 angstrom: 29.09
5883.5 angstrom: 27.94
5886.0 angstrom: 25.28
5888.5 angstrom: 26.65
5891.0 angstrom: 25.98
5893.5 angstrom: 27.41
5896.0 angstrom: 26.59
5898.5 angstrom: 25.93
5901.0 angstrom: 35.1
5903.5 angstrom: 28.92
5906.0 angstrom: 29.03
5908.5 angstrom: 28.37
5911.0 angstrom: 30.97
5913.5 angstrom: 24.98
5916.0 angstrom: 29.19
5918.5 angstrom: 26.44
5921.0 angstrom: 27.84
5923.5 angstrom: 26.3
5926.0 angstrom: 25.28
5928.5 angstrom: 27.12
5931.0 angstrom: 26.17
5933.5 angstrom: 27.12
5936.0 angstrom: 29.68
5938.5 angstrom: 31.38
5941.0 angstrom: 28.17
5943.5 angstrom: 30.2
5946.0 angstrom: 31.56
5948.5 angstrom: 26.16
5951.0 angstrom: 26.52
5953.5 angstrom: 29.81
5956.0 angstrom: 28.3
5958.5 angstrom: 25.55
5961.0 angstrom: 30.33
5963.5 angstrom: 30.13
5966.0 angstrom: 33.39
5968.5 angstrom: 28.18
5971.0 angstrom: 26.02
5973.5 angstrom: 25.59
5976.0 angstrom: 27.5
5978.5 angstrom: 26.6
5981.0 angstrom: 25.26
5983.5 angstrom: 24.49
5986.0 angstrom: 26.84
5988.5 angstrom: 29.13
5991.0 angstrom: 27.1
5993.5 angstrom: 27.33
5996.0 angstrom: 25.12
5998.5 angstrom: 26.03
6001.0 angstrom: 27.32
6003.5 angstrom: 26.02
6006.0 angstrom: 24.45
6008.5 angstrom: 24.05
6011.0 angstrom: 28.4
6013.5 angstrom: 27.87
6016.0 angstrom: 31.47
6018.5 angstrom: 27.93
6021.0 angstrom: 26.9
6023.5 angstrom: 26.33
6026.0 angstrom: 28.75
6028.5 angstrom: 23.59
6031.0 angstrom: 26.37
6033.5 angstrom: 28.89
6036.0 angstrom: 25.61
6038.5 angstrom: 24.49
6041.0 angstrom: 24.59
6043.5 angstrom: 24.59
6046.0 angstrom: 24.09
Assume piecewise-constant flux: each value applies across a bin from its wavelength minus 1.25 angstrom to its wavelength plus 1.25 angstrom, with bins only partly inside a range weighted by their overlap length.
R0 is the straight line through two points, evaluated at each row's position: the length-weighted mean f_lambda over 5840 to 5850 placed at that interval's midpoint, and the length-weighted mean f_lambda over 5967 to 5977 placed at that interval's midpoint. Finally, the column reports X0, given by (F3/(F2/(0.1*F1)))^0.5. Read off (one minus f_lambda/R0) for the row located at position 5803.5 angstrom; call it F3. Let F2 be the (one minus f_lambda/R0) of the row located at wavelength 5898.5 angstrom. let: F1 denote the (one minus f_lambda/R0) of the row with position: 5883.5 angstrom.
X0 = 0.47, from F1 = -0.07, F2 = 0.0123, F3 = -0.38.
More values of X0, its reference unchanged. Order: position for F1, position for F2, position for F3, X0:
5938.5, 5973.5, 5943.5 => 0.21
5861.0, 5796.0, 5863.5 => 0.09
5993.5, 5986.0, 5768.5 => 0.09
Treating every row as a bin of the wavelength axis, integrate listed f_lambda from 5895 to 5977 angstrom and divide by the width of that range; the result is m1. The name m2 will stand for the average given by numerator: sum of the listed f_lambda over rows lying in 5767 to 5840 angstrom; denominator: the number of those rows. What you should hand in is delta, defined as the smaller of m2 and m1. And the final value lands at 28.2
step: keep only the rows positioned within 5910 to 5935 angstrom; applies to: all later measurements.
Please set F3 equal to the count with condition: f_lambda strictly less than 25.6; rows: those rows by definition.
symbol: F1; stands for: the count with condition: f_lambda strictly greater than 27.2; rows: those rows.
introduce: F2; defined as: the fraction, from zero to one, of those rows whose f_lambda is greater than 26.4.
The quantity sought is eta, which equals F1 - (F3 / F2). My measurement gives 0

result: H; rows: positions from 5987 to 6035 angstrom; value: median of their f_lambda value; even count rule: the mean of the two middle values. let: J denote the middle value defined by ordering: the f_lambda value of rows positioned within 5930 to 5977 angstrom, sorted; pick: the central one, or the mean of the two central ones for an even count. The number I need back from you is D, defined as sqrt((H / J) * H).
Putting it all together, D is 5.11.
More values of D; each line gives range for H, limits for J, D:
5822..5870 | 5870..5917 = 4.67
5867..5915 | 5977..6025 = 5.13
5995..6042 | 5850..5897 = 5.24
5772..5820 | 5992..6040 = 5.65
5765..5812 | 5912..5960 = 5.33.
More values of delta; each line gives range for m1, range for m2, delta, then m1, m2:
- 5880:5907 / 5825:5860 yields 25.1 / 28.0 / 25.1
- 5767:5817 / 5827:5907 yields 26.1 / 28.9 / 26.1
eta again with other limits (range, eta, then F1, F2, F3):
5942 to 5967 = 6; 7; 0.8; 1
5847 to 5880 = -65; 0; 0.2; 10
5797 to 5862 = -11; 9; 0.5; 10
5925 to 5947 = 4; 5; 0.8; 1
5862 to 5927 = -5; 10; 0.5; 8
